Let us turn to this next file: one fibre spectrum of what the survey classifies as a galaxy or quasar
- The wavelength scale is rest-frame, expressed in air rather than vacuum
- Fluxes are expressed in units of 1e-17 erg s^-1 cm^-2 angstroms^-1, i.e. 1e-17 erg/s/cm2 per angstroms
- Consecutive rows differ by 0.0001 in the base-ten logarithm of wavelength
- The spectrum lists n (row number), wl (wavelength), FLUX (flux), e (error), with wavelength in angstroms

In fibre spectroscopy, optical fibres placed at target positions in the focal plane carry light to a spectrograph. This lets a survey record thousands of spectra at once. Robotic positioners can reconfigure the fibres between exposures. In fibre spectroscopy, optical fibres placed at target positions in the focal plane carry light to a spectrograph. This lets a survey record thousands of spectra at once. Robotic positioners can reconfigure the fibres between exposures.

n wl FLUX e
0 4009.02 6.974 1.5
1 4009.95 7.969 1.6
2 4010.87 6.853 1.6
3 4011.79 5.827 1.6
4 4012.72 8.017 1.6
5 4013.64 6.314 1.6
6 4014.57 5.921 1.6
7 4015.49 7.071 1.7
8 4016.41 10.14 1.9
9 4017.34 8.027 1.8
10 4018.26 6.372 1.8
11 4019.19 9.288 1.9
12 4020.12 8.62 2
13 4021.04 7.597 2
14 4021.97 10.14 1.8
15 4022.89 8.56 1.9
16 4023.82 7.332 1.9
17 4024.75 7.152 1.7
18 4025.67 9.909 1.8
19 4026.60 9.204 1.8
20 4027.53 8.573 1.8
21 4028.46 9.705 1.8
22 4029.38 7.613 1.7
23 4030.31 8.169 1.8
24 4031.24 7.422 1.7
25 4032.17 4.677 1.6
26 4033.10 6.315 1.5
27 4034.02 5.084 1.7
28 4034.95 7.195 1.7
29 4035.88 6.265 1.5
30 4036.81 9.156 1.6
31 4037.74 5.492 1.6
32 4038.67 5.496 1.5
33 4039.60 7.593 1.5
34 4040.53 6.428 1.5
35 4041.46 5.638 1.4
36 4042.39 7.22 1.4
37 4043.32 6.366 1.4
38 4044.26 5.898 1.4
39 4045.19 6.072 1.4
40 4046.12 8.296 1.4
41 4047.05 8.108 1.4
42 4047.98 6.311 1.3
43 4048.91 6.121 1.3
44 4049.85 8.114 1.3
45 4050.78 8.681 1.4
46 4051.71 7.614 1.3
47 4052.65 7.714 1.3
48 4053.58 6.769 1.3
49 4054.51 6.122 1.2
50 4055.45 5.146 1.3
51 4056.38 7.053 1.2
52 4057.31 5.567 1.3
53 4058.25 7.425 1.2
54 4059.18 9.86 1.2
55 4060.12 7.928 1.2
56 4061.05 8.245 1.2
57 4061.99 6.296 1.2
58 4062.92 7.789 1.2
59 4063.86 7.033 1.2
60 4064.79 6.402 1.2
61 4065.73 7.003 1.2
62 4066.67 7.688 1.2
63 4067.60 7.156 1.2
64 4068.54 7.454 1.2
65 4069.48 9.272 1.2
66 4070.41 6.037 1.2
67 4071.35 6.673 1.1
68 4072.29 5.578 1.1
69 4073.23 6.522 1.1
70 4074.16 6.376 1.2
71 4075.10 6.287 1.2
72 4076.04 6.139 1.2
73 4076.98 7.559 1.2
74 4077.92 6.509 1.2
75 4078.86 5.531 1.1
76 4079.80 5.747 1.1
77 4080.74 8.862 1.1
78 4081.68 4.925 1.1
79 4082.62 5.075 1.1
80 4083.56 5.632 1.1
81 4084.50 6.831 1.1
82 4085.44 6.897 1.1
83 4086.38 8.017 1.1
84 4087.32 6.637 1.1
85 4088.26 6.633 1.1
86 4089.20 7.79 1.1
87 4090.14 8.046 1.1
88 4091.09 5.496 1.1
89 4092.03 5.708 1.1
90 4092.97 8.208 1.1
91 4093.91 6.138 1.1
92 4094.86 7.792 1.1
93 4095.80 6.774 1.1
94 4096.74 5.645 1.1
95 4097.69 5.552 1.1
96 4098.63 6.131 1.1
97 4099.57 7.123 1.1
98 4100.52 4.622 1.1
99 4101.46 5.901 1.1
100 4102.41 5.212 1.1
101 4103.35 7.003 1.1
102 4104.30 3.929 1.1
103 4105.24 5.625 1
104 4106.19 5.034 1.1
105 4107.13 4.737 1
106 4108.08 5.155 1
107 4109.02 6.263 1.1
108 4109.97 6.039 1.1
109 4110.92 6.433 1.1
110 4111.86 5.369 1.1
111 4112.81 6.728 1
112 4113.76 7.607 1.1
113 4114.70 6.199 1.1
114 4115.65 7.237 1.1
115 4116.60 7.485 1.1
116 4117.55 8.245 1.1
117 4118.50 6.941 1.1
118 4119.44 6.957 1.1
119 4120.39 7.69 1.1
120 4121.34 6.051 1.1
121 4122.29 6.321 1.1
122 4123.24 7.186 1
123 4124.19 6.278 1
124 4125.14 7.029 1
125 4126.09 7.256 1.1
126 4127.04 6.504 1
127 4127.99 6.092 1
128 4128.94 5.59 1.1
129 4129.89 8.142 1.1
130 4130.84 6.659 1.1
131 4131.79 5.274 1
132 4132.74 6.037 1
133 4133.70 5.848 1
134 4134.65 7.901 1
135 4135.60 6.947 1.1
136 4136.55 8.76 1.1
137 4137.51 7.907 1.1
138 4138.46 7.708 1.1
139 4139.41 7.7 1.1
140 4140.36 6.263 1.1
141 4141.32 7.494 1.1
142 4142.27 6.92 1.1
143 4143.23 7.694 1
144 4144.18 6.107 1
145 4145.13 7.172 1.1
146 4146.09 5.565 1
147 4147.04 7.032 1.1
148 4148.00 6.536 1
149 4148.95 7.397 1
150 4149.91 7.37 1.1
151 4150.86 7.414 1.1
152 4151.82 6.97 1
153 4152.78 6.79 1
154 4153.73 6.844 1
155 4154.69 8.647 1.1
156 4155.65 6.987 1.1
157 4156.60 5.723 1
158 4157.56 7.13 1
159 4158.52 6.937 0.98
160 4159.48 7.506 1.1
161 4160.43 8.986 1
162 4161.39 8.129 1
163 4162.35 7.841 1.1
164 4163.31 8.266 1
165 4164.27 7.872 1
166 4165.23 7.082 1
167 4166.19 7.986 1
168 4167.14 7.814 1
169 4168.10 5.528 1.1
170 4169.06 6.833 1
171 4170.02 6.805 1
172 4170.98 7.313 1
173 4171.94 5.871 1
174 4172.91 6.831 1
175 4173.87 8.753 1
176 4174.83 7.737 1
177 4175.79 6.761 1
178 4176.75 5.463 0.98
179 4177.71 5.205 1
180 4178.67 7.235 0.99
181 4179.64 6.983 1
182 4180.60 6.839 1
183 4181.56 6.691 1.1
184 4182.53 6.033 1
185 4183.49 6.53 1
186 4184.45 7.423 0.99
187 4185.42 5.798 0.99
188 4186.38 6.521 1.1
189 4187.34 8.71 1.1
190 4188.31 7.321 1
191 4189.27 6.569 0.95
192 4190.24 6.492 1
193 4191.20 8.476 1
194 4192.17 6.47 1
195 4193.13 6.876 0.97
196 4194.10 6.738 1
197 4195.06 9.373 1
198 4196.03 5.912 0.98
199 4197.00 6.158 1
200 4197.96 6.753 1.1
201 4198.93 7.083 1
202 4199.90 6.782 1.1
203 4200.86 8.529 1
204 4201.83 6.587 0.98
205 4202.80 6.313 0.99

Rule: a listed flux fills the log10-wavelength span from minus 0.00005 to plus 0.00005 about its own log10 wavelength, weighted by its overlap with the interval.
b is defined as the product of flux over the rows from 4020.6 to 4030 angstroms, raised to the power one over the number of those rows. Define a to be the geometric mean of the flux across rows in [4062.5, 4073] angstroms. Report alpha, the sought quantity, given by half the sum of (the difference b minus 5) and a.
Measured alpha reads 5.3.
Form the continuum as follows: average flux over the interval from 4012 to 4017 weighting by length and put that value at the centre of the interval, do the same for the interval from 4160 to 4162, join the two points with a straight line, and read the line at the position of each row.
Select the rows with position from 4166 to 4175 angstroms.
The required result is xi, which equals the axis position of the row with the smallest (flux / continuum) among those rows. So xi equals 4168.10 angstroms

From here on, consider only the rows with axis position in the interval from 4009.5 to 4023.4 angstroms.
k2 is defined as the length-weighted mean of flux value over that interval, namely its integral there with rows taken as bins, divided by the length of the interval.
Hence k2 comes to 7.8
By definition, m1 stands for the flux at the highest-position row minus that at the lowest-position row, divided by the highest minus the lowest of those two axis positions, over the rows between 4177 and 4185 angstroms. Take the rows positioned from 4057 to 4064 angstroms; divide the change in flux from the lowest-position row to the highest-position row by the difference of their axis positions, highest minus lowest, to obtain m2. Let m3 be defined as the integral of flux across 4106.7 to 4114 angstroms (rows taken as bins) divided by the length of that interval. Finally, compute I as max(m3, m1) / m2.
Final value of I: 27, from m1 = 0.3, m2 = 0.22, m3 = 6.00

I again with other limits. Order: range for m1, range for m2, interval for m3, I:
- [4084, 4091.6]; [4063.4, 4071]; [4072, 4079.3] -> -42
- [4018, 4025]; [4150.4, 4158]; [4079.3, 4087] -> -153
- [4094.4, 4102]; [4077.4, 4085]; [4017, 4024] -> 169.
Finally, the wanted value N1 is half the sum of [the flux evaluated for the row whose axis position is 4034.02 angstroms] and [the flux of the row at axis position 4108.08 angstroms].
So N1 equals 5.1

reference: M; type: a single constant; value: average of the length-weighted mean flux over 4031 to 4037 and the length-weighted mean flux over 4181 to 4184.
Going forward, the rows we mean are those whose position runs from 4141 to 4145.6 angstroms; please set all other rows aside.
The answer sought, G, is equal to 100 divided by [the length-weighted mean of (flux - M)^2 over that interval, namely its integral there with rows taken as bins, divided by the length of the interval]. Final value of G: 144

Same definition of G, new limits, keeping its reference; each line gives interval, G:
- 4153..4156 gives 59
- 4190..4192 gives 50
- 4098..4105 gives 59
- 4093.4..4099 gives 161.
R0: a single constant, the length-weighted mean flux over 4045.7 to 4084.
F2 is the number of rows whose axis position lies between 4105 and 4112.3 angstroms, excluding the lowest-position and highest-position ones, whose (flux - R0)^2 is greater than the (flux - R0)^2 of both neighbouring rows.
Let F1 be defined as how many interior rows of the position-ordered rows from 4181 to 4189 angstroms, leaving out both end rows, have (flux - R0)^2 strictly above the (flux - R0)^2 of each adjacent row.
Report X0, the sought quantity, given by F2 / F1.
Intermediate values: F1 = 3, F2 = 2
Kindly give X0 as 0.7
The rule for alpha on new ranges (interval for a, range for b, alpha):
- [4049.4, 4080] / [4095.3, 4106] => 3.8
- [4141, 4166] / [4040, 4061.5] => 4.6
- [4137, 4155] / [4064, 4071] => 4.7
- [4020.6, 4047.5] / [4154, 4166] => 4.9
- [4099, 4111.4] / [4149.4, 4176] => 3.9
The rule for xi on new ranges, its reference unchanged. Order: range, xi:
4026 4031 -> 4029.38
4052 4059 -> 4055.45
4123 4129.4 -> 4128.94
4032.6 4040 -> 4034.02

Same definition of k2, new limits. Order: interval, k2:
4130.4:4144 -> 7.1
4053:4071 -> 7.2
